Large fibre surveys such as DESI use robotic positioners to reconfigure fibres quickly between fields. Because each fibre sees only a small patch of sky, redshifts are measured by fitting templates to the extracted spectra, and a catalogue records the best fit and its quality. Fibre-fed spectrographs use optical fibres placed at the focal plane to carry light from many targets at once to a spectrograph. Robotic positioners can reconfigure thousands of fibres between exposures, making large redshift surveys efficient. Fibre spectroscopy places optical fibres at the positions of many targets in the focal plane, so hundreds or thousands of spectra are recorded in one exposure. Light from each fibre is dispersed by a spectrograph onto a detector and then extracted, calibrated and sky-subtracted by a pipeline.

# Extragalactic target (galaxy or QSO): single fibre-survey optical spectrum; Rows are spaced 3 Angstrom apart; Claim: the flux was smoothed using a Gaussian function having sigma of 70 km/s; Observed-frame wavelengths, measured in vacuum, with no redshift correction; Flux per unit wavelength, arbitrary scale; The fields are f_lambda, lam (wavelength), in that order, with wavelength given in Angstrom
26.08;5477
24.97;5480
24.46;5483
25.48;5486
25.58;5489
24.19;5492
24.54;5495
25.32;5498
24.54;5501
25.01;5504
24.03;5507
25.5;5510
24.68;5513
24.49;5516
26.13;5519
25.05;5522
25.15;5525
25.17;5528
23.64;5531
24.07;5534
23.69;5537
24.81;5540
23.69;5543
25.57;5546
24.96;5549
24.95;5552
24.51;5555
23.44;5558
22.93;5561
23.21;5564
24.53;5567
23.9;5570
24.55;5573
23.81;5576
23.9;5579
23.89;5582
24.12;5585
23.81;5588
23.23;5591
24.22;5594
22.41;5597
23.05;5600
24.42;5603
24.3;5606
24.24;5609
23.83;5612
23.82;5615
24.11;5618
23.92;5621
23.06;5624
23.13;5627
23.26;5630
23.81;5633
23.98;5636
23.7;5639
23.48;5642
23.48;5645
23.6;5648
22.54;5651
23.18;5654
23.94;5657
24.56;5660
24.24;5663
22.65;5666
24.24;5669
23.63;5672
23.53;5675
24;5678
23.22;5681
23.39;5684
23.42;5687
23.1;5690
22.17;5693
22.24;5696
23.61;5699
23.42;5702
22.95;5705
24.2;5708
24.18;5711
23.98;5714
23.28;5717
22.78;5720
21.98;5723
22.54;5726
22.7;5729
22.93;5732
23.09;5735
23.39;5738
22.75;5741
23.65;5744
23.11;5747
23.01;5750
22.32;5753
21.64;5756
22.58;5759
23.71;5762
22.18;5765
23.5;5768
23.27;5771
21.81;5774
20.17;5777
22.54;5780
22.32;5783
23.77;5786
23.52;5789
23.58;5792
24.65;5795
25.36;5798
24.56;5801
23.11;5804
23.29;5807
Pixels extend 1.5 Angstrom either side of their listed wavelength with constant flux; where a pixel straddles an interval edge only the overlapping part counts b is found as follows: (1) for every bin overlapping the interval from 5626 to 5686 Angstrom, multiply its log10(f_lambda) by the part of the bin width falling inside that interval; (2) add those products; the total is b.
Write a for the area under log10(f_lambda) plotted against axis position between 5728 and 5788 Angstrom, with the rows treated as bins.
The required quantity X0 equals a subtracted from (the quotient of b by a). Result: -80.4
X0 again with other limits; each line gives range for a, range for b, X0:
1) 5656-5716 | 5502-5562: -81.3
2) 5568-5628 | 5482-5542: -81.6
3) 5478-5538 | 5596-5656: -82.7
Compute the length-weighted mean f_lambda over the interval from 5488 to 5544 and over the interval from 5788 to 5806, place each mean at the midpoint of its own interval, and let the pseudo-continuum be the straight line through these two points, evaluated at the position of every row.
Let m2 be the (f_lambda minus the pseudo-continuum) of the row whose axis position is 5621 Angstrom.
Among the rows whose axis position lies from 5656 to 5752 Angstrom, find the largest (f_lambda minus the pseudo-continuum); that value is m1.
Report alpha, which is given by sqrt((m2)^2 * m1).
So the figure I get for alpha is 0.22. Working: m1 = 0.2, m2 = -0.6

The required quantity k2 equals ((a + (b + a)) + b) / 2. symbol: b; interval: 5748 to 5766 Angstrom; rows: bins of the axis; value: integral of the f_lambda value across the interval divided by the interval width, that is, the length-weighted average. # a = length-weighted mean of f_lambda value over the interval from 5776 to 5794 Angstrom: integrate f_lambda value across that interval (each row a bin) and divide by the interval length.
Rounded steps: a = 22.8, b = 22.6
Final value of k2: 45.4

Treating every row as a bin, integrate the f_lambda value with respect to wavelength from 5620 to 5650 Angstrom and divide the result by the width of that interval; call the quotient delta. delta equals 23.5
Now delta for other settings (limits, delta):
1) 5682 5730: 23.1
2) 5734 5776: 22.8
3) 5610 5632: 23.6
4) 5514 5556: 24.7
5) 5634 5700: 23.5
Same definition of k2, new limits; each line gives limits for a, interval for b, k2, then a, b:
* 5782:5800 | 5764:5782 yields 46.2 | 23.9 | 22.2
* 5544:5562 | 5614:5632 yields 48.0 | 24.4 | 23.5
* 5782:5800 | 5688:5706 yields 46.9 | 23.9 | 22.9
